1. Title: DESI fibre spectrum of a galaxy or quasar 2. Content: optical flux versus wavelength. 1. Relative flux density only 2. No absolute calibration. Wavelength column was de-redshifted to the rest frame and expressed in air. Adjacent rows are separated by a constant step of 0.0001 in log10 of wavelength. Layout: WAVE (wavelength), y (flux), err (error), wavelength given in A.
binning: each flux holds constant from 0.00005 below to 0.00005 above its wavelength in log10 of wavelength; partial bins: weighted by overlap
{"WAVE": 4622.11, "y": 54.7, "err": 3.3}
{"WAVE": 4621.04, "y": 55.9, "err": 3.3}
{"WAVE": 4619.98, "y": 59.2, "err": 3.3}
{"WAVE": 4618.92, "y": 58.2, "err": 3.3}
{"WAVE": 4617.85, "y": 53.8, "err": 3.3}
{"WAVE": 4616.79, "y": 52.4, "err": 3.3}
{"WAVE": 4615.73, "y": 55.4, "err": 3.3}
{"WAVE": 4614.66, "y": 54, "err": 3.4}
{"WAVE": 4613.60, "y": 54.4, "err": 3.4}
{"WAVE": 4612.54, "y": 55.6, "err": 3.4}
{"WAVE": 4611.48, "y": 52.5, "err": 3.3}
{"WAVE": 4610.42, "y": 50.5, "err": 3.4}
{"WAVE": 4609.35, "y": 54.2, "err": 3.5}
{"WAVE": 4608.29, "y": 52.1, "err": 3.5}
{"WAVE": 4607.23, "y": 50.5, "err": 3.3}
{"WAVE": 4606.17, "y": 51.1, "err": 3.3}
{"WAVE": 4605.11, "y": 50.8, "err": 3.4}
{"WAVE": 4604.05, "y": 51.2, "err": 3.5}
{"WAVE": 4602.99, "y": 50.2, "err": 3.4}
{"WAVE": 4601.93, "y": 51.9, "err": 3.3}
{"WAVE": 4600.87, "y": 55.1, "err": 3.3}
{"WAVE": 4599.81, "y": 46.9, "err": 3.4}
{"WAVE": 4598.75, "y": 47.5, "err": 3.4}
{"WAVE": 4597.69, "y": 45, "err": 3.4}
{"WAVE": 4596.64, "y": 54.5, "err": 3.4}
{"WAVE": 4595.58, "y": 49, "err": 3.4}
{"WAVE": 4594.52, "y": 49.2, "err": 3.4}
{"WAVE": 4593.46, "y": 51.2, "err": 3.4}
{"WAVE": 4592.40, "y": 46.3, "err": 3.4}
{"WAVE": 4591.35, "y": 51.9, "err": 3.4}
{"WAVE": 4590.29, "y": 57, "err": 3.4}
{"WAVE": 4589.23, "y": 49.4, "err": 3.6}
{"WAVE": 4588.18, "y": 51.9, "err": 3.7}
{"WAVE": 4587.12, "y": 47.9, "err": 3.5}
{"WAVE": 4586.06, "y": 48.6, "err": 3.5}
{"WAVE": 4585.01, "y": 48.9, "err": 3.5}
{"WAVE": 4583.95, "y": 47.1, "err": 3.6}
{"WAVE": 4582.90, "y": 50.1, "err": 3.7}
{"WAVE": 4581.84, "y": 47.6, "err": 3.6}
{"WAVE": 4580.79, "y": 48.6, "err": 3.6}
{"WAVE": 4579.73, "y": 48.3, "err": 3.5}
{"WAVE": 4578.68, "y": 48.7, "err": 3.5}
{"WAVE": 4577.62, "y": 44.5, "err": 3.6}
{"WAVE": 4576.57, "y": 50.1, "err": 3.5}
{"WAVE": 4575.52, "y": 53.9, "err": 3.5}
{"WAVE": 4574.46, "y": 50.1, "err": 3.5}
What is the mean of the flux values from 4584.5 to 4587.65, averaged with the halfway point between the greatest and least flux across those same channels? 48.4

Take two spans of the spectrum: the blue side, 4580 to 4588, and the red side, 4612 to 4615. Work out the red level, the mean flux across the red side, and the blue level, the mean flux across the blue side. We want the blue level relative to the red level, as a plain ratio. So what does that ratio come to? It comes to 0.885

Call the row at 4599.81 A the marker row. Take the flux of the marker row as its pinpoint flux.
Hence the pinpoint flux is 46.9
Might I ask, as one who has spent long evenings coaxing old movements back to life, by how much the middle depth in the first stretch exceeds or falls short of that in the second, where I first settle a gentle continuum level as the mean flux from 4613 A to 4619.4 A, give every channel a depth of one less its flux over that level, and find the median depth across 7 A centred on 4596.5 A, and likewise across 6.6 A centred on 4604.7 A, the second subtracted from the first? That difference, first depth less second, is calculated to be 0.04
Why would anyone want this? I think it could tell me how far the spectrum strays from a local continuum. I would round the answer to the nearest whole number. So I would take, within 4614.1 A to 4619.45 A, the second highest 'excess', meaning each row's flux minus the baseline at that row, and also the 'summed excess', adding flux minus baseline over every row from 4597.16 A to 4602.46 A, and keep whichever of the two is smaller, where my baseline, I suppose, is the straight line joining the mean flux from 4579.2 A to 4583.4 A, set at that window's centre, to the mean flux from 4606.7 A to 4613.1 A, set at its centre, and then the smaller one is -10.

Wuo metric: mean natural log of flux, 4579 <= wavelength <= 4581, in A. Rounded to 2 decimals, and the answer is 3.88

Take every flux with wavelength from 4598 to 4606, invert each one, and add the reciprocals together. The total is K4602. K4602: 0.139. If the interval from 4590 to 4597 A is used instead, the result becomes 0.137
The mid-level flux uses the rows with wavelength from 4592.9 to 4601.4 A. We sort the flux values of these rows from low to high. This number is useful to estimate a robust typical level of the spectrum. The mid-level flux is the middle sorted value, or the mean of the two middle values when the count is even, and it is 49.1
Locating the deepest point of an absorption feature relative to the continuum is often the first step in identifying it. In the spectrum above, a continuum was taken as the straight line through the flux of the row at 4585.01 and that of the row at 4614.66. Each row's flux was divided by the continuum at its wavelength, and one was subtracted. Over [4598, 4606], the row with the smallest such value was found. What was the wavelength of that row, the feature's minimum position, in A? 4599.81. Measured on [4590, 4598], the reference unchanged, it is 4597.69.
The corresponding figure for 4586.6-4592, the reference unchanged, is 4587.12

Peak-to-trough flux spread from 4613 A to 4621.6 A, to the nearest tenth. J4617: 6.8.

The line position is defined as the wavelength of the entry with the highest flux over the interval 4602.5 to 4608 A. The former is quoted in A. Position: 4604.05 A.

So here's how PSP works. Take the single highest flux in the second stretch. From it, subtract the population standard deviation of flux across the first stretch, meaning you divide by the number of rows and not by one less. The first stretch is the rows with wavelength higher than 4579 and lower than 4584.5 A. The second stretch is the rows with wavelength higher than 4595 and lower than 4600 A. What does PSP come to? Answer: 53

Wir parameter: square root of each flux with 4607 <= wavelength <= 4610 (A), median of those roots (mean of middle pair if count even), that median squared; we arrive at 52.1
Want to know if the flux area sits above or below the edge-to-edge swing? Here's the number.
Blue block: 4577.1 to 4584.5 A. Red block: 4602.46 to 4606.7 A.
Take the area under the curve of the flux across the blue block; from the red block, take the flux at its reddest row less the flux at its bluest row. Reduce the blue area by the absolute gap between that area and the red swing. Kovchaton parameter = 1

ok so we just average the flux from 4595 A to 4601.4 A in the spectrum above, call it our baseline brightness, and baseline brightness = 50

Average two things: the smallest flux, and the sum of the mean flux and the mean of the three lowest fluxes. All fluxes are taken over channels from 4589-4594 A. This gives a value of 73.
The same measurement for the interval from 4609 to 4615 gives 78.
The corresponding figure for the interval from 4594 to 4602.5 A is 71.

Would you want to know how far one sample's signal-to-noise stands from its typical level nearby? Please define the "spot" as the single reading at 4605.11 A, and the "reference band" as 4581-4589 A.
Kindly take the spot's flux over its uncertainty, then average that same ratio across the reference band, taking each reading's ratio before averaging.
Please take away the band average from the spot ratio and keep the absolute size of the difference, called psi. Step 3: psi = 1.3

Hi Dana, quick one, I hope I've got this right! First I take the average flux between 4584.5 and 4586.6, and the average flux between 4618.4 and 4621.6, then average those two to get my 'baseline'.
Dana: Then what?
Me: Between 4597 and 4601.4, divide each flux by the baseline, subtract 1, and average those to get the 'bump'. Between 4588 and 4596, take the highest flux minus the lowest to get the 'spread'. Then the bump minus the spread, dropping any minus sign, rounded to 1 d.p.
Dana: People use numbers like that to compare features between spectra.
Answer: 10.8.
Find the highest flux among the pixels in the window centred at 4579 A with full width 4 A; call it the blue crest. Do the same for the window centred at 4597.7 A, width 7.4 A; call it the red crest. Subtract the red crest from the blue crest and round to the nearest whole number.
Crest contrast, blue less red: -6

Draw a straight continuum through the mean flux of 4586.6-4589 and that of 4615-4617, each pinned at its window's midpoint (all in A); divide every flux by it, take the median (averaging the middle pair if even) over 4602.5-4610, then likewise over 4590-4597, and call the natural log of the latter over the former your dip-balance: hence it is 0.04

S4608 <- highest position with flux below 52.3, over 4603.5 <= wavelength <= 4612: 4610.42 A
